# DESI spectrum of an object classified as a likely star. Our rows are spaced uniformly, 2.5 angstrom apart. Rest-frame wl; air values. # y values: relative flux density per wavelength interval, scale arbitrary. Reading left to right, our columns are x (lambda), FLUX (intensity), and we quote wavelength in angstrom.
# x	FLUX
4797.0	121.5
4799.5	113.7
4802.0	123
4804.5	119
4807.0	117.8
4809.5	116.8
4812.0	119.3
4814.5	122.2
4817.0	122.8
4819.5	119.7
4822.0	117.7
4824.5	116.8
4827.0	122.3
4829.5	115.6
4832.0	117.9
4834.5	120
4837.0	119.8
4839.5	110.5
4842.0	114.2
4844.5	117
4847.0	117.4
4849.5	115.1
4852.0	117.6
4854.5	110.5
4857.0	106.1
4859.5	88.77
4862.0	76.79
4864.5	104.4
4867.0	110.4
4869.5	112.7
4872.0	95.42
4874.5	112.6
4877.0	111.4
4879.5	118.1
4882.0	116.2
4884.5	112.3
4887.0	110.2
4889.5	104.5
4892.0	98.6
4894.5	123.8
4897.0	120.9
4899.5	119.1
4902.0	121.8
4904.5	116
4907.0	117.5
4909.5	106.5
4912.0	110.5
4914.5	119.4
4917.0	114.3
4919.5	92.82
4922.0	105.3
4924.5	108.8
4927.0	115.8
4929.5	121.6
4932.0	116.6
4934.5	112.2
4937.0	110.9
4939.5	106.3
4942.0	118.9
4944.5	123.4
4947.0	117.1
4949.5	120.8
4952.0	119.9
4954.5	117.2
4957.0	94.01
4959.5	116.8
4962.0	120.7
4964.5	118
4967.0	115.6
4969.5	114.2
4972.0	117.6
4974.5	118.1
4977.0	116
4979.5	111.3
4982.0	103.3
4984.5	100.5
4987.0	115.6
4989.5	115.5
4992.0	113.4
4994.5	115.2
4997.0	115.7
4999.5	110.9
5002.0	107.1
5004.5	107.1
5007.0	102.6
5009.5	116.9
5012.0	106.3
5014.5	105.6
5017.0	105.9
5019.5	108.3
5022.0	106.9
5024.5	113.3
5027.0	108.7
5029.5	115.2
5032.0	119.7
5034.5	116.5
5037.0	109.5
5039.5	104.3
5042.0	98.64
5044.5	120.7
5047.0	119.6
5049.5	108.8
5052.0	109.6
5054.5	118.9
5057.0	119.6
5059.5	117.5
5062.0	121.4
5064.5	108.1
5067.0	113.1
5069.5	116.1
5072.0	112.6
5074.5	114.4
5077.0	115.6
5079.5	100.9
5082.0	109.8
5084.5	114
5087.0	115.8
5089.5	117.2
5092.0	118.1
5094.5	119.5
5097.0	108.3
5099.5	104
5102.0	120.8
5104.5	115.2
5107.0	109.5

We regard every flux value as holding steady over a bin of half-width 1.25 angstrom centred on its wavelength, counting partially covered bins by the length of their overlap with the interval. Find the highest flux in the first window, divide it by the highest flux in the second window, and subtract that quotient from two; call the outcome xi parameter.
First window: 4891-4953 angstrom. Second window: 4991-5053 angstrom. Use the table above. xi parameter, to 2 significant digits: 0.97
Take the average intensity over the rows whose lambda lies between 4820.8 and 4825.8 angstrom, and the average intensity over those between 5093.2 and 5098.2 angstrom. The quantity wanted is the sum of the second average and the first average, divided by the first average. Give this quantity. 1.97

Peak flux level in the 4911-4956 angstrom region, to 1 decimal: 123.4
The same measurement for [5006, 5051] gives 120.7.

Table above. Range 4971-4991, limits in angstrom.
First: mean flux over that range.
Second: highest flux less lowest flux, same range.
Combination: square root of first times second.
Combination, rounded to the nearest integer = 44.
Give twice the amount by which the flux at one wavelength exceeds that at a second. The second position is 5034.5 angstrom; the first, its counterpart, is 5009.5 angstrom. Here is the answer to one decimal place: 0.8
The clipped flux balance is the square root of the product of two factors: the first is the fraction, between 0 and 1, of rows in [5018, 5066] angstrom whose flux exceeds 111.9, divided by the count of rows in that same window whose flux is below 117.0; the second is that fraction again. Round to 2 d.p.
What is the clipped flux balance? 0.15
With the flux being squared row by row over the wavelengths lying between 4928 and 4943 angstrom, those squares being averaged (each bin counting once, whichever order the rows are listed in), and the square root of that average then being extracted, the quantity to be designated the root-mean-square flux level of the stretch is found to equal 115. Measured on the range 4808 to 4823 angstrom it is 120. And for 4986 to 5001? 114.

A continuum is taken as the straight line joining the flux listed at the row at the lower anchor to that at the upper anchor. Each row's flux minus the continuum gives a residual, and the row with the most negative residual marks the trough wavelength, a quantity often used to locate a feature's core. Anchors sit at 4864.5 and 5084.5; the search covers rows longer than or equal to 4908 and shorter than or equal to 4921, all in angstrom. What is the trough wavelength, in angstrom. 4919.5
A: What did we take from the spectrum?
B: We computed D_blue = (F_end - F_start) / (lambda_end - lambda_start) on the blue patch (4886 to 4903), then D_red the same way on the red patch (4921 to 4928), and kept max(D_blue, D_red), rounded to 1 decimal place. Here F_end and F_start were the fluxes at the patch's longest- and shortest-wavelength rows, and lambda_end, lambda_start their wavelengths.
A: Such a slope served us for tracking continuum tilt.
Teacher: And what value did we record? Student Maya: 2.1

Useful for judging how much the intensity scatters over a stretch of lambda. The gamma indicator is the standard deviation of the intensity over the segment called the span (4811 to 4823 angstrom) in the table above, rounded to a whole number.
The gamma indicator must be 2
